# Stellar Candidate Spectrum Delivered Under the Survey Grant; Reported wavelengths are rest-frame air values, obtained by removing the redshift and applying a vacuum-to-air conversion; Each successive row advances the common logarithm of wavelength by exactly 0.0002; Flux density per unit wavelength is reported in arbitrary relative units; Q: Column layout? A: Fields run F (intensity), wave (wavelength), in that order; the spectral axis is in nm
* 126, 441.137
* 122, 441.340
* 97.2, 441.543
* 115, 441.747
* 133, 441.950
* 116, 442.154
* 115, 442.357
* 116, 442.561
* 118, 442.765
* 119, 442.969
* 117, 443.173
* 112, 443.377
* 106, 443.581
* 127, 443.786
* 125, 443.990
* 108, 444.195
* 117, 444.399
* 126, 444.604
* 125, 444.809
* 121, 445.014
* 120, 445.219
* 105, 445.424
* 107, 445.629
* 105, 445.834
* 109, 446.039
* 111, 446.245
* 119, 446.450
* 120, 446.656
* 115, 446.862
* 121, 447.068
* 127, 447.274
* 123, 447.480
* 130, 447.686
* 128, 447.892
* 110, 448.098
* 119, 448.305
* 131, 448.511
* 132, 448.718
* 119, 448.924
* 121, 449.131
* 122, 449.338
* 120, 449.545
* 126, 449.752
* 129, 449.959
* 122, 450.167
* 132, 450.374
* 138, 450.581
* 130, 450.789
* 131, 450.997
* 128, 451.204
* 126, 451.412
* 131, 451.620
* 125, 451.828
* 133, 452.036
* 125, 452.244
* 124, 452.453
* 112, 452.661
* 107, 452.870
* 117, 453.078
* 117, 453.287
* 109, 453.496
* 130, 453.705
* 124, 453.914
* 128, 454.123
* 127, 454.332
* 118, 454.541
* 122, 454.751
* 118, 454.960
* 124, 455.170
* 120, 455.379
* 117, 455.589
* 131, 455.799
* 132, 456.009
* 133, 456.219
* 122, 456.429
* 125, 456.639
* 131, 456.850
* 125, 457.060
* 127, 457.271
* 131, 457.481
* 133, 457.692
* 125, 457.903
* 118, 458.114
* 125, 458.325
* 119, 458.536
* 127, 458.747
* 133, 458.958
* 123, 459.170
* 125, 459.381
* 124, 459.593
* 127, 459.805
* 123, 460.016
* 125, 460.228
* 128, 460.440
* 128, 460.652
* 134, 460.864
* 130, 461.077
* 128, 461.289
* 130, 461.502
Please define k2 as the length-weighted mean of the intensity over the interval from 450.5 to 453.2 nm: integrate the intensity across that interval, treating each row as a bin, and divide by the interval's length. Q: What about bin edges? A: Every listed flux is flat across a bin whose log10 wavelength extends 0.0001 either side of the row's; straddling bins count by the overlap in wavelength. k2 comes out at 125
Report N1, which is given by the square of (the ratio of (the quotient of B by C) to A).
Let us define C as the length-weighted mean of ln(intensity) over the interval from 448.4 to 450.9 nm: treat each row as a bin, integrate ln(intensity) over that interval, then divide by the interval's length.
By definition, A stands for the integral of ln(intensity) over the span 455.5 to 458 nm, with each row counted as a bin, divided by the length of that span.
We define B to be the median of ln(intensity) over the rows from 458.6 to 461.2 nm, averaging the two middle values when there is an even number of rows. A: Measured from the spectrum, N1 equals 0.0426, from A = 4.849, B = 4.84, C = 4.84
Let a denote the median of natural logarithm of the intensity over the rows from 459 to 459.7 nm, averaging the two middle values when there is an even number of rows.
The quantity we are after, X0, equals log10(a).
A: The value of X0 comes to 0.683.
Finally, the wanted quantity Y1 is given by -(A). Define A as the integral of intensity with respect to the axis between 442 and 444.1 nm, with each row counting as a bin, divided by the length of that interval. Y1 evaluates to -117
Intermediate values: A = 117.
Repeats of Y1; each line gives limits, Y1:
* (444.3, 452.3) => -123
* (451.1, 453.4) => -122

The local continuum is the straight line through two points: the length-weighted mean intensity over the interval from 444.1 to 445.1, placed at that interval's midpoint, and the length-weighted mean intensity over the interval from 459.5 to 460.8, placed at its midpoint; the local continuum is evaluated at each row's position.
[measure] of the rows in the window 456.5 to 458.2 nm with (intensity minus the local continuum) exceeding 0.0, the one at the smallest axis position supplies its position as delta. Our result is 456.639 nm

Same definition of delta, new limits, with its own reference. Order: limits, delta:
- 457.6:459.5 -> 457.692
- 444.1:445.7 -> 444.604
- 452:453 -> 452.036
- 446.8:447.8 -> 447.068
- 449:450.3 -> 449.338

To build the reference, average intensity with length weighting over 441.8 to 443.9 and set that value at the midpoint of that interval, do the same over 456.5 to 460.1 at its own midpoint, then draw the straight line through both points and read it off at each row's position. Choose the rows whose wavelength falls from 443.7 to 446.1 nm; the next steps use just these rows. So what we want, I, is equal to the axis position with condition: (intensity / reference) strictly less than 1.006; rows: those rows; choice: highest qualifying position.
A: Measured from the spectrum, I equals 446.039 nm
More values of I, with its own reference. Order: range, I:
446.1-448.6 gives 448.305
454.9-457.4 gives 457.060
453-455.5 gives 455.379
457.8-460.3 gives 460.228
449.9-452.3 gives 450.167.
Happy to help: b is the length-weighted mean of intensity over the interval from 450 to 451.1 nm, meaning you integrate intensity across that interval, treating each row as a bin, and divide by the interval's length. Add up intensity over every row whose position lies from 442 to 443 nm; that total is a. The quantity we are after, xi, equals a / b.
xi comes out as 4.48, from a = 584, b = 130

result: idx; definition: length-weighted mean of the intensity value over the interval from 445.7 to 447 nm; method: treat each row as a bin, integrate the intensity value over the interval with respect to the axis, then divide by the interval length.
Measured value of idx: 113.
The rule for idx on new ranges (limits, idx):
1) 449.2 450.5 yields 125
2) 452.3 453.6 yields 115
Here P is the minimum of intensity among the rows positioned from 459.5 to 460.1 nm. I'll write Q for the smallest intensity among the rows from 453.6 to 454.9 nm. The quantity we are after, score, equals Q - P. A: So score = -5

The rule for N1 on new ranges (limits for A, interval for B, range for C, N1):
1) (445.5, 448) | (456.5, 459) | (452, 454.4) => 0.0448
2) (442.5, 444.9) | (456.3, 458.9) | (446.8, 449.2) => 0.0443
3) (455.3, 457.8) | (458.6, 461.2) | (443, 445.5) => 0.0440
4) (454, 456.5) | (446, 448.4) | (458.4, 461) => 0.0420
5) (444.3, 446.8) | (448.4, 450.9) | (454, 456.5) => 0.0449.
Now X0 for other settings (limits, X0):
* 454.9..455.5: 0.680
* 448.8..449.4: 0.681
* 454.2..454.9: 0.682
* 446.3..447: 0.679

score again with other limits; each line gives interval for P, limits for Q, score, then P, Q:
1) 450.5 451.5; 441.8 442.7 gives -11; 126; 115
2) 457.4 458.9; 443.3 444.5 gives -12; 118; 106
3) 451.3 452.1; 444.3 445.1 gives -8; 125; 117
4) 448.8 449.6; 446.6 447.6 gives -4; 119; 115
